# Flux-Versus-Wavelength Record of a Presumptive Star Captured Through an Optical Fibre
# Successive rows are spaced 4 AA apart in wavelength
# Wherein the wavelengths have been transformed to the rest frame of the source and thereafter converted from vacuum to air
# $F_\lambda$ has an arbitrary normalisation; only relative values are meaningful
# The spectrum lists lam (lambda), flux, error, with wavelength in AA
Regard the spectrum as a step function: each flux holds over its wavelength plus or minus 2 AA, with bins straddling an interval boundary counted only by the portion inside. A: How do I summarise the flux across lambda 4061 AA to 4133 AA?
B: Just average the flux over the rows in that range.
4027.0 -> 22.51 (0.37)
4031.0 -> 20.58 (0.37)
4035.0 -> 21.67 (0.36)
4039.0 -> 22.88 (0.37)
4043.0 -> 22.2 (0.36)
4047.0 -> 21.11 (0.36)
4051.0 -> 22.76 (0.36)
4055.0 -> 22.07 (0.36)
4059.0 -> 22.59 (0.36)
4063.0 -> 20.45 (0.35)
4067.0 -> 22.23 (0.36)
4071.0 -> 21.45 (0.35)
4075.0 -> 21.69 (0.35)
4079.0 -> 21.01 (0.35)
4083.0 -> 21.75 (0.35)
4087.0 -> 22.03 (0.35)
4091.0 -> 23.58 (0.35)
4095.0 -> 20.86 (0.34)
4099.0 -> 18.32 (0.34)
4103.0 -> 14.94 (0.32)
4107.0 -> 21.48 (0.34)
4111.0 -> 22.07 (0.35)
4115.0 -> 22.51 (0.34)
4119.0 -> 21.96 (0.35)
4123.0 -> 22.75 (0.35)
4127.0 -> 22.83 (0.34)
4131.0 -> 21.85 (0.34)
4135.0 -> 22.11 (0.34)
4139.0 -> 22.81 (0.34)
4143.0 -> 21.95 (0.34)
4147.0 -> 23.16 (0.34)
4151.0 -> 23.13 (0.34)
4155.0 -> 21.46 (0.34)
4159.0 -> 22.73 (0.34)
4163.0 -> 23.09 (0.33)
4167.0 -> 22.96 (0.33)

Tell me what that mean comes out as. 21.3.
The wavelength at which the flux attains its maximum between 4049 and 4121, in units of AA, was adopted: 4091.0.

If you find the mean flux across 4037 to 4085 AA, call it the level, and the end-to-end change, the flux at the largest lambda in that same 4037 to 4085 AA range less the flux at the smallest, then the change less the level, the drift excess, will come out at -23.0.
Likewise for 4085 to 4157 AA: -22.2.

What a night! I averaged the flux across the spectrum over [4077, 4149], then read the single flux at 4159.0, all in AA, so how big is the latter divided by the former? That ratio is 1.05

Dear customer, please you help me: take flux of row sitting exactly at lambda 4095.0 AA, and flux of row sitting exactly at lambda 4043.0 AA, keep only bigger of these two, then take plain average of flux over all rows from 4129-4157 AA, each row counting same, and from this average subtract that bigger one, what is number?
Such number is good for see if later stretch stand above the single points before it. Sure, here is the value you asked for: 0.15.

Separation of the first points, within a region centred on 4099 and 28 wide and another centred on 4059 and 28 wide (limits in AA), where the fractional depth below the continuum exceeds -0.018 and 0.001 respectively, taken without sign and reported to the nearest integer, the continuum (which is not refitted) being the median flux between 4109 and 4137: 40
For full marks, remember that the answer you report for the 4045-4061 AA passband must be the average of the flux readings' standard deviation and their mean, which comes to 11.4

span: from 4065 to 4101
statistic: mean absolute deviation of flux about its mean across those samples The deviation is 0.91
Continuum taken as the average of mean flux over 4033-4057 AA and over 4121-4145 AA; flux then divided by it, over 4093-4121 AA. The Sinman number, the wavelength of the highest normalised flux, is 4115.0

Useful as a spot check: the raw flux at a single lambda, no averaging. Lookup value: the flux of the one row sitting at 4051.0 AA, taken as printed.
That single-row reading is 22.76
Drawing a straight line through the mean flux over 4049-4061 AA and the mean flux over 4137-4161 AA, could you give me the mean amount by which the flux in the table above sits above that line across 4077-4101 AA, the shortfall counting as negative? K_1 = -1.2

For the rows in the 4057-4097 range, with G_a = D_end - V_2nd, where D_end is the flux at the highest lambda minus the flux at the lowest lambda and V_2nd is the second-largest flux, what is -24.3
